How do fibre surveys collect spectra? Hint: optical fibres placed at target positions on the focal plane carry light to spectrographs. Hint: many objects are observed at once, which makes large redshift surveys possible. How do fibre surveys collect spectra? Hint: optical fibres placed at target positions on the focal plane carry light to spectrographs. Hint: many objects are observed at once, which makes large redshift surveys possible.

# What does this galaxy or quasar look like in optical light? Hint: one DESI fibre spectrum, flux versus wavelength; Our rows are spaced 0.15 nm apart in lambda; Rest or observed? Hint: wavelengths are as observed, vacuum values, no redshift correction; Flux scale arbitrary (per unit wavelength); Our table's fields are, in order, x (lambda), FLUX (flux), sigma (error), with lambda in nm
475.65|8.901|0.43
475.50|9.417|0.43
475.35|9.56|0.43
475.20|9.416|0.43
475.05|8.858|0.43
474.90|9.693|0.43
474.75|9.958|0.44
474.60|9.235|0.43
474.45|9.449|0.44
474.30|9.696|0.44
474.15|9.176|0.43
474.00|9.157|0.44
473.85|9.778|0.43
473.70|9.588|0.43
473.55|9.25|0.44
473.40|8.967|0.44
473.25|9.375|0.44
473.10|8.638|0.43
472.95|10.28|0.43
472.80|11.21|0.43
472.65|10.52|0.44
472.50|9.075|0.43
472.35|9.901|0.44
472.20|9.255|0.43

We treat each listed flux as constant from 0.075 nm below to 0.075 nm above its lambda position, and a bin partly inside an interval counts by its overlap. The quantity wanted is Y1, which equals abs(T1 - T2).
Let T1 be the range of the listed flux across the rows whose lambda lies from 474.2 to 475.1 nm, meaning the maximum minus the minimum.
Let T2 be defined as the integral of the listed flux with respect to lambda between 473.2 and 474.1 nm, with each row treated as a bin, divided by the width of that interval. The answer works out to 8.2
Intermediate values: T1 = 1.10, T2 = 9.35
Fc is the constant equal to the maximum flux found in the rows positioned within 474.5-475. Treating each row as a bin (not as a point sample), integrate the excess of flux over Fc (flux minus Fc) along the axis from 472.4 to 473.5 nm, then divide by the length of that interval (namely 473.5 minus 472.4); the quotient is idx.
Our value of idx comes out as -0.24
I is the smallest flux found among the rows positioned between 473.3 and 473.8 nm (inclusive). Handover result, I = 8.967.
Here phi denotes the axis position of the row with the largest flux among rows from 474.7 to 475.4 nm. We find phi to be 474.75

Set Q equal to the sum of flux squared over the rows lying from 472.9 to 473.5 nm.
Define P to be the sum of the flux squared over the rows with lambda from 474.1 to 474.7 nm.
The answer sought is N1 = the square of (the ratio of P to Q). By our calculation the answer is 1.0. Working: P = 353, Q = 349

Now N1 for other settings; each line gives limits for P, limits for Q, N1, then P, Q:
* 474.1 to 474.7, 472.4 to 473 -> 0.7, 353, 424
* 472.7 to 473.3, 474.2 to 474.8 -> 1.1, 394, 368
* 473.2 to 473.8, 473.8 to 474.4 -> 0.9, 346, 358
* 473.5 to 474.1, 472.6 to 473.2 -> 0.7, 357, 417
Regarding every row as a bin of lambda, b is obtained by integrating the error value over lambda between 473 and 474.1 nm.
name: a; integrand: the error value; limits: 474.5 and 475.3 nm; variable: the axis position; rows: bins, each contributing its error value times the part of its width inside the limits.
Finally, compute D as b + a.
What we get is 0.82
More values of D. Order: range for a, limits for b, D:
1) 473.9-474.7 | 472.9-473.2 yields 0.48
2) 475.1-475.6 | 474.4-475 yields 0.48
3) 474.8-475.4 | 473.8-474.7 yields 0.65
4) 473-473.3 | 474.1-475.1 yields 0.56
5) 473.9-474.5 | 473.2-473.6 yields 0.44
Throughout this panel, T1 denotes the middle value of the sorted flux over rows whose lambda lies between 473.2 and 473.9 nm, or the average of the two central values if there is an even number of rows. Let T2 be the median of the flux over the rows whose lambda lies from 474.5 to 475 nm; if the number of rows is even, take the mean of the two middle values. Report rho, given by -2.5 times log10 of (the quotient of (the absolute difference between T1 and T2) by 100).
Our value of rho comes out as 6.2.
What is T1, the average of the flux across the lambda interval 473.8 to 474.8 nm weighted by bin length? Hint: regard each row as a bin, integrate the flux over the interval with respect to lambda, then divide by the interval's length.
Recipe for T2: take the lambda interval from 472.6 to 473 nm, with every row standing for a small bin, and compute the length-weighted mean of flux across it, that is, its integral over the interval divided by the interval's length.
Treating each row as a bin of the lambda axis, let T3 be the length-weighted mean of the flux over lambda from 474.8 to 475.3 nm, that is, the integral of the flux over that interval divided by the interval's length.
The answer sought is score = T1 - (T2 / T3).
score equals 8.33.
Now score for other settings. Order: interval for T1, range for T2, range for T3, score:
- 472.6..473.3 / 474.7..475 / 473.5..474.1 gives 8.98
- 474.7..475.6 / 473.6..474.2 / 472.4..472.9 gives 8.53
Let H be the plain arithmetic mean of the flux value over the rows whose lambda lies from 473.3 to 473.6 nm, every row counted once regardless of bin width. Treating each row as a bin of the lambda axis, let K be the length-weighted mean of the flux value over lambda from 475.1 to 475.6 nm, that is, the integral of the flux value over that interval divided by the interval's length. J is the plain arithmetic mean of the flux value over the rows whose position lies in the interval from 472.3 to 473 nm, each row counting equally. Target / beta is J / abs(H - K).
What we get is 34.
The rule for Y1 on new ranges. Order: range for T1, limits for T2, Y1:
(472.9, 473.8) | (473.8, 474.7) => 7.8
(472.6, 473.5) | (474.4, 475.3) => 6.9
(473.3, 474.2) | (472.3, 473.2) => 9.1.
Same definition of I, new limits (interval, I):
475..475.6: 8.858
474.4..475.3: 8.858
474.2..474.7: 9.235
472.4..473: 9.075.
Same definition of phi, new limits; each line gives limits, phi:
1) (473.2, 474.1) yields 473.85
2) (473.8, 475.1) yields 474.75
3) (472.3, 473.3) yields 472.80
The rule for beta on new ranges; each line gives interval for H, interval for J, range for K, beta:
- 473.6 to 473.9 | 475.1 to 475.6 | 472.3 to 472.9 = 19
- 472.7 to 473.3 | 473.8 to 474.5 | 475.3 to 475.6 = 21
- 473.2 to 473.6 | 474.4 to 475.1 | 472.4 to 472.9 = 9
